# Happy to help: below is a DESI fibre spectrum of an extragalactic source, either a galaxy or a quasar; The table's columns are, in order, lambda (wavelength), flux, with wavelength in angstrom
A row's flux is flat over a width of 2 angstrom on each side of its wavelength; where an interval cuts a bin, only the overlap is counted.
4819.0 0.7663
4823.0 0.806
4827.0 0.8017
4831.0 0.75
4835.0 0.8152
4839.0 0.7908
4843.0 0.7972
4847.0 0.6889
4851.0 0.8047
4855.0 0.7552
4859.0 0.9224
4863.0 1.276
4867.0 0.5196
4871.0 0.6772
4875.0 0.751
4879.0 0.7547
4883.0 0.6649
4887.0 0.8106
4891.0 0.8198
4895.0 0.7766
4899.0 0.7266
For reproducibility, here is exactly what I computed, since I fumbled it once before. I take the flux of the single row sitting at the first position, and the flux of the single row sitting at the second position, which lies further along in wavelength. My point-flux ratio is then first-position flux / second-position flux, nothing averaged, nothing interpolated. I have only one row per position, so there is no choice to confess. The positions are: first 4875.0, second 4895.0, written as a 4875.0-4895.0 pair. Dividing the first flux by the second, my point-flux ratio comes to 0.97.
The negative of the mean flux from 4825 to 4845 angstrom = -0.79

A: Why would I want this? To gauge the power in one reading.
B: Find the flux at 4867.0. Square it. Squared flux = 0.27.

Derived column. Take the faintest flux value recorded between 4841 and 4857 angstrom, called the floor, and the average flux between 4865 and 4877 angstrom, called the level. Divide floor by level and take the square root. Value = 1.03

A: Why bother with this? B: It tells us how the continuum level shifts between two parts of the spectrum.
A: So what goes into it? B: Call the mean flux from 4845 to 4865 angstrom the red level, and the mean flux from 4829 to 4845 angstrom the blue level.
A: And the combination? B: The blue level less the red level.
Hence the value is -0.101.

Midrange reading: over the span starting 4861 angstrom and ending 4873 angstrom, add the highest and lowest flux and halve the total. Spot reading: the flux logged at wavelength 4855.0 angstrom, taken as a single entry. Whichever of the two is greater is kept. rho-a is 0.90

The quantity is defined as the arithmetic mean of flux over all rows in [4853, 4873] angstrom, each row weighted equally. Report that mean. 0.830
